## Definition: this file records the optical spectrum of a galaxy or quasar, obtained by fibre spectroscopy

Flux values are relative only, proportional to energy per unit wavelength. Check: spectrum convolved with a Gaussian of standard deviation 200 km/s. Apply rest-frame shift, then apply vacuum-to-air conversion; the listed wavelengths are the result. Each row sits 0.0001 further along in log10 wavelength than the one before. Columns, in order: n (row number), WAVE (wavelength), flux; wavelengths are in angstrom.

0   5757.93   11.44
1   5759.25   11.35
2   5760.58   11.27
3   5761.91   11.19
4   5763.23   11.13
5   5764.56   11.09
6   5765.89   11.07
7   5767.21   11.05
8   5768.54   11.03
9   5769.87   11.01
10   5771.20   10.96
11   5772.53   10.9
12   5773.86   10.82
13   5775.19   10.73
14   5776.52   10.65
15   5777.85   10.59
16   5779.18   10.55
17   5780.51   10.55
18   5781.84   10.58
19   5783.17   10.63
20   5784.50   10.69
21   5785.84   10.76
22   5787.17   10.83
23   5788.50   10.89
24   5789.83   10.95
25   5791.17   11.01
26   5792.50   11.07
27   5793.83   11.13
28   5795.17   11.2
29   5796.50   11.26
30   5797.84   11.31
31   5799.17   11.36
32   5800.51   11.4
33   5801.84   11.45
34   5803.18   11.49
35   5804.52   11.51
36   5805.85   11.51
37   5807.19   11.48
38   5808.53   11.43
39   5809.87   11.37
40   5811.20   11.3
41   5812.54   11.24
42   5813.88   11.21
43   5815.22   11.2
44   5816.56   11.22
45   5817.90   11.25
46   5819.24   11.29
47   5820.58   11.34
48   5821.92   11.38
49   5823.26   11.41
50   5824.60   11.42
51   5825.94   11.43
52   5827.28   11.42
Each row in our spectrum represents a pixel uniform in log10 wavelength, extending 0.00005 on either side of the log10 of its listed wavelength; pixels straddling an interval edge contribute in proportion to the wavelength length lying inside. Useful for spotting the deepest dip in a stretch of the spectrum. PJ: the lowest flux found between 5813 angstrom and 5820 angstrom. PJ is 11.2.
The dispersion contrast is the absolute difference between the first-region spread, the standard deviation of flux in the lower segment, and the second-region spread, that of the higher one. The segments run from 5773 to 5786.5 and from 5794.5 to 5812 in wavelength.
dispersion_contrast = 0.008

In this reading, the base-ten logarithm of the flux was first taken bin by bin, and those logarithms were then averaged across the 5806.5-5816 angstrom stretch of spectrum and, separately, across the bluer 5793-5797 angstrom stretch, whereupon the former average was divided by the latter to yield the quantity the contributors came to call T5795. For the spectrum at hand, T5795 1.00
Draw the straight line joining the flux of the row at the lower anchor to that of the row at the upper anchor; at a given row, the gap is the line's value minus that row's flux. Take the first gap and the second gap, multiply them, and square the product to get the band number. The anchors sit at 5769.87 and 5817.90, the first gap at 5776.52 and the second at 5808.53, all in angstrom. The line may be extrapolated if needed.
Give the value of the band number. 0.0080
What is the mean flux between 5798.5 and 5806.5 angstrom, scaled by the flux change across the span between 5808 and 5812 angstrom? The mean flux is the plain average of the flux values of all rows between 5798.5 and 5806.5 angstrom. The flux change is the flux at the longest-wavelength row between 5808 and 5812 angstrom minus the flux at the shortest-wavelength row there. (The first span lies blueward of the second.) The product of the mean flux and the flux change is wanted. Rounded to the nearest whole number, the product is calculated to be -1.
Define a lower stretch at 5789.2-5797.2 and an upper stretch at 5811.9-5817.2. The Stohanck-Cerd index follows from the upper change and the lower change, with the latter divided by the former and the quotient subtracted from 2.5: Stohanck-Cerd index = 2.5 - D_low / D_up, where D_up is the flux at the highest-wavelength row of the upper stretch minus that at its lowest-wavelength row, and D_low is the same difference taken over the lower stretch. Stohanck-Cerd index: 18.0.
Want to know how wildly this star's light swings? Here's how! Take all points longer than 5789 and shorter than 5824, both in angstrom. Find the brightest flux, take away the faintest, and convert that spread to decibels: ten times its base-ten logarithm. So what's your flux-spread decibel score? -2.5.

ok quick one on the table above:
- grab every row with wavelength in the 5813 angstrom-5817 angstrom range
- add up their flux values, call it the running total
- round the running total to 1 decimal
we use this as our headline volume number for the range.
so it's 33.6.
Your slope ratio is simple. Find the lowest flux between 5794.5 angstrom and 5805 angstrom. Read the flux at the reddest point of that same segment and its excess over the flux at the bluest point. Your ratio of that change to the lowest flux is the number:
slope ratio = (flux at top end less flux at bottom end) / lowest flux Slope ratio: 0.03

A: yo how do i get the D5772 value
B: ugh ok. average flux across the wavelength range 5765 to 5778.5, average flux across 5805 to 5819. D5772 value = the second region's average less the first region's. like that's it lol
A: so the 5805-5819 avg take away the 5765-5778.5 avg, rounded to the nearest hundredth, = 0.44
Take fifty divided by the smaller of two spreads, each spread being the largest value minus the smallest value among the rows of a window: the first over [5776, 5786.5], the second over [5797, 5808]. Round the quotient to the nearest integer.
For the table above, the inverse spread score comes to 250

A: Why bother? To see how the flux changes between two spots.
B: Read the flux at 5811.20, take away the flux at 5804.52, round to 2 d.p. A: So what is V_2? -0.21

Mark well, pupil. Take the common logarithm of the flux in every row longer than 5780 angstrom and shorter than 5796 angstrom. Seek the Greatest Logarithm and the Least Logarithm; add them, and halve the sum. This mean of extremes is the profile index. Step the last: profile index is 1.04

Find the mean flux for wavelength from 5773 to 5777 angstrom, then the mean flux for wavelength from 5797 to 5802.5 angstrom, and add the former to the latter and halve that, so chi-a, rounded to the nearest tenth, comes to 11.1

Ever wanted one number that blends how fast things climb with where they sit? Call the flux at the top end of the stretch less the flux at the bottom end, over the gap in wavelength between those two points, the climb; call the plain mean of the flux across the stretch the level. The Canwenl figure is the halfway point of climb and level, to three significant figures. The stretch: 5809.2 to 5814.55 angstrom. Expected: 5.62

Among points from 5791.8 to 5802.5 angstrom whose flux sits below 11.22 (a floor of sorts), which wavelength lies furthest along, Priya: 5795.17 angstrom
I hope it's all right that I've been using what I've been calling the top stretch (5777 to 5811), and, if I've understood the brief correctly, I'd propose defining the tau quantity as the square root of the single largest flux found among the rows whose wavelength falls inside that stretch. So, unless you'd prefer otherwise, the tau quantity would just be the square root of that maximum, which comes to 3.39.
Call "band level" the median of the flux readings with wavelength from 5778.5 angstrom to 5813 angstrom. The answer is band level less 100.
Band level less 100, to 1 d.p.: -88.8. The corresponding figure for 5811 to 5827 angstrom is -88.7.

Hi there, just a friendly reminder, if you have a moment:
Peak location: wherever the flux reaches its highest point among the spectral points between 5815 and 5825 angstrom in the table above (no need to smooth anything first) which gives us 5824.60 angstrom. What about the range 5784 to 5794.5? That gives 5793.83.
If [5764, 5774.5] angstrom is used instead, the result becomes 5764.56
